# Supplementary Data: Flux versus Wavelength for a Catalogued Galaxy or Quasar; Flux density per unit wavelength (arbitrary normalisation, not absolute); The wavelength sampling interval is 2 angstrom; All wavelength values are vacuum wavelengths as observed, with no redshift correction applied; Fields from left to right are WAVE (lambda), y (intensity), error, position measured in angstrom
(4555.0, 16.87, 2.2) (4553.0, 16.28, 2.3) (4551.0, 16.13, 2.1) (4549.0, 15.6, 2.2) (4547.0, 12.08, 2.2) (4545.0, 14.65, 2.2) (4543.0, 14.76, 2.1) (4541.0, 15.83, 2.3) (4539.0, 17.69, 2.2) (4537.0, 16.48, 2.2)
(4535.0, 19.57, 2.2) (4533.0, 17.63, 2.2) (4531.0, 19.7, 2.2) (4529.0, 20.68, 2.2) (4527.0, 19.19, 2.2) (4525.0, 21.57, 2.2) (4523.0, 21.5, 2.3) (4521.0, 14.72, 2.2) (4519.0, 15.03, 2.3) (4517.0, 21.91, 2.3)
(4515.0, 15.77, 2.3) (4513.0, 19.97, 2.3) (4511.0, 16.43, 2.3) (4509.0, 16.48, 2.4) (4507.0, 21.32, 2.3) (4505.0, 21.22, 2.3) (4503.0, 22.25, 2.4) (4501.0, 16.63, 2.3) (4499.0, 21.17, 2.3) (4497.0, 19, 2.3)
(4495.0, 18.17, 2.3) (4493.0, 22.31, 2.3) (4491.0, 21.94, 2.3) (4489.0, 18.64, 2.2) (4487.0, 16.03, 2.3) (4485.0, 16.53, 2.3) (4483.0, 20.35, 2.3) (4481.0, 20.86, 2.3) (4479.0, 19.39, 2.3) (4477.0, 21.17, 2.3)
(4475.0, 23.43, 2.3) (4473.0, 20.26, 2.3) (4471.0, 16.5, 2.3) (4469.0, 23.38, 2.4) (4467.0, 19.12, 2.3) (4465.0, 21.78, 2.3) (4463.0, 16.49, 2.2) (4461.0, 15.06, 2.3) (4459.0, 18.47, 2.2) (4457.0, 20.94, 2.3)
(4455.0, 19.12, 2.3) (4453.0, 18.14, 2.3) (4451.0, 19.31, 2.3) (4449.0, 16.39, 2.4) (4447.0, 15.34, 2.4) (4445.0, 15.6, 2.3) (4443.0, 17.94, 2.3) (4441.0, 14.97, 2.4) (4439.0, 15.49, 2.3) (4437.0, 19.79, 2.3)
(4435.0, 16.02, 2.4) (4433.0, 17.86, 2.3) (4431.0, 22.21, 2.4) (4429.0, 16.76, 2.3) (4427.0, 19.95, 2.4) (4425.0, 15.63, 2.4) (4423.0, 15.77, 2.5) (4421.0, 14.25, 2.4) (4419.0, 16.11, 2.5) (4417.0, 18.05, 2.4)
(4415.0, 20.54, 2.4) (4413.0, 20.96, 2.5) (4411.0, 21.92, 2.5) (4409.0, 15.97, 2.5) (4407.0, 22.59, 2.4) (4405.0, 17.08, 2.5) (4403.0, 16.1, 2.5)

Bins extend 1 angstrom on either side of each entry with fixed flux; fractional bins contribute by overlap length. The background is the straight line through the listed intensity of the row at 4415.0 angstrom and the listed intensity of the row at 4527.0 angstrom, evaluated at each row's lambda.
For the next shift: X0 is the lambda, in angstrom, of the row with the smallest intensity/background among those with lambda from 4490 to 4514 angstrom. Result 4511.0 angstrom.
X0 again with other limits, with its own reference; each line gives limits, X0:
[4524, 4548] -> 4547.0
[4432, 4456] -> 4441.0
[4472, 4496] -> 4487.0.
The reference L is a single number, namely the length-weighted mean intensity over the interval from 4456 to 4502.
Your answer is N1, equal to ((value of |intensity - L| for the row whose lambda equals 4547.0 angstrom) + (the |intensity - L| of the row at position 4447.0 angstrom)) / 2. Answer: 5.8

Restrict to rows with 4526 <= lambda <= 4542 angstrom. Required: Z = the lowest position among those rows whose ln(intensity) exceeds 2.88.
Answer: 4527.0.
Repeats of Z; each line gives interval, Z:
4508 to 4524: 4513.0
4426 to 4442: 4427.0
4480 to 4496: 4481.0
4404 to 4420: 4407.0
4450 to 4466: 4451.0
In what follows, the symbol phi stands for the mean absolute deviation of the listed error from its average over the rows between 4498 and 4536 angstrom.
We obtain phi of 0.054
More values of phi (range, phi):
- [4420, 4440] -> 0.056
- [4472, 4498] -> 0.014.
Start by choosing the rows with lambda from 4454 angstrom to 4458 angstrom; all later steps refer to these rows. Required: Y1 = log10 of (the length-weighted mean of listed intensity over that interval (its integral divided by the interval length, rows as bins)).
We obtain 1.30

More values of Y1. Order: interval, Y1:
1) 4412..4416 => 1.32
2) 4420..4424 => 1.18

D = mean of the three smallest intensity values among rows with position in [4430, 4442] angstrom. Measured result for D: 15.5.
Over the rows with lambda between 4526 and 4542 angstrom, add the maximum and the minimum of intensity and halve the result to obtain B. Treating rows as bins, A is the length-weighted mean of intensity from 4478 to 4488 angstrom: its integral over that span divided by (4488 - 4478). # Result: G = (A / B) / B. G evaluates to 0.056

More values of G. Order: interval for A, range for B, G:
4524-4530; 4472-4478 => 0.043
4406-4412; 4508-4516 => 0.063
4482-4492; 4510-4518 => 0.053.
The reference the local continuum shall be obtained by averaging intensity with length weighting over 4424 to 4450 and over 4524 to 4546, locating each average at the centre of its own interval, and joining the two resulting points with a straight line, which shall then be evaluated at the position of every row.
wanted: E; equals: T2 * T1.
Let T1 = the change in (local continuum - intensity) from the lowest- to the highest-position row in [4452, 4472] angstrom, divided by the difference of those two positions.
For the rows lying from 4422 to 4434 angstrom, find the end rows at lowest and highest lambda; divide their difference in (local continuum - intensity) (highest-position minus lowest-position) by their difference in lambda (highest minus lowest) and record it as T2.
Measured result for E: -0.020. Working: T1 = 0.099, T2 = -0.20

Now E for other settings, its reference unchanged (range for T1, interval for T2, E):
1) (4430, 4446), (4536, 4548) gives 0.215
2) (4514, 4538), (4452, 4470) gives 0.008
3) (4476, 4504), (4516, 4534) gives -0.009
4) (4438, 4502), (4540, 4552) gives 0.000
